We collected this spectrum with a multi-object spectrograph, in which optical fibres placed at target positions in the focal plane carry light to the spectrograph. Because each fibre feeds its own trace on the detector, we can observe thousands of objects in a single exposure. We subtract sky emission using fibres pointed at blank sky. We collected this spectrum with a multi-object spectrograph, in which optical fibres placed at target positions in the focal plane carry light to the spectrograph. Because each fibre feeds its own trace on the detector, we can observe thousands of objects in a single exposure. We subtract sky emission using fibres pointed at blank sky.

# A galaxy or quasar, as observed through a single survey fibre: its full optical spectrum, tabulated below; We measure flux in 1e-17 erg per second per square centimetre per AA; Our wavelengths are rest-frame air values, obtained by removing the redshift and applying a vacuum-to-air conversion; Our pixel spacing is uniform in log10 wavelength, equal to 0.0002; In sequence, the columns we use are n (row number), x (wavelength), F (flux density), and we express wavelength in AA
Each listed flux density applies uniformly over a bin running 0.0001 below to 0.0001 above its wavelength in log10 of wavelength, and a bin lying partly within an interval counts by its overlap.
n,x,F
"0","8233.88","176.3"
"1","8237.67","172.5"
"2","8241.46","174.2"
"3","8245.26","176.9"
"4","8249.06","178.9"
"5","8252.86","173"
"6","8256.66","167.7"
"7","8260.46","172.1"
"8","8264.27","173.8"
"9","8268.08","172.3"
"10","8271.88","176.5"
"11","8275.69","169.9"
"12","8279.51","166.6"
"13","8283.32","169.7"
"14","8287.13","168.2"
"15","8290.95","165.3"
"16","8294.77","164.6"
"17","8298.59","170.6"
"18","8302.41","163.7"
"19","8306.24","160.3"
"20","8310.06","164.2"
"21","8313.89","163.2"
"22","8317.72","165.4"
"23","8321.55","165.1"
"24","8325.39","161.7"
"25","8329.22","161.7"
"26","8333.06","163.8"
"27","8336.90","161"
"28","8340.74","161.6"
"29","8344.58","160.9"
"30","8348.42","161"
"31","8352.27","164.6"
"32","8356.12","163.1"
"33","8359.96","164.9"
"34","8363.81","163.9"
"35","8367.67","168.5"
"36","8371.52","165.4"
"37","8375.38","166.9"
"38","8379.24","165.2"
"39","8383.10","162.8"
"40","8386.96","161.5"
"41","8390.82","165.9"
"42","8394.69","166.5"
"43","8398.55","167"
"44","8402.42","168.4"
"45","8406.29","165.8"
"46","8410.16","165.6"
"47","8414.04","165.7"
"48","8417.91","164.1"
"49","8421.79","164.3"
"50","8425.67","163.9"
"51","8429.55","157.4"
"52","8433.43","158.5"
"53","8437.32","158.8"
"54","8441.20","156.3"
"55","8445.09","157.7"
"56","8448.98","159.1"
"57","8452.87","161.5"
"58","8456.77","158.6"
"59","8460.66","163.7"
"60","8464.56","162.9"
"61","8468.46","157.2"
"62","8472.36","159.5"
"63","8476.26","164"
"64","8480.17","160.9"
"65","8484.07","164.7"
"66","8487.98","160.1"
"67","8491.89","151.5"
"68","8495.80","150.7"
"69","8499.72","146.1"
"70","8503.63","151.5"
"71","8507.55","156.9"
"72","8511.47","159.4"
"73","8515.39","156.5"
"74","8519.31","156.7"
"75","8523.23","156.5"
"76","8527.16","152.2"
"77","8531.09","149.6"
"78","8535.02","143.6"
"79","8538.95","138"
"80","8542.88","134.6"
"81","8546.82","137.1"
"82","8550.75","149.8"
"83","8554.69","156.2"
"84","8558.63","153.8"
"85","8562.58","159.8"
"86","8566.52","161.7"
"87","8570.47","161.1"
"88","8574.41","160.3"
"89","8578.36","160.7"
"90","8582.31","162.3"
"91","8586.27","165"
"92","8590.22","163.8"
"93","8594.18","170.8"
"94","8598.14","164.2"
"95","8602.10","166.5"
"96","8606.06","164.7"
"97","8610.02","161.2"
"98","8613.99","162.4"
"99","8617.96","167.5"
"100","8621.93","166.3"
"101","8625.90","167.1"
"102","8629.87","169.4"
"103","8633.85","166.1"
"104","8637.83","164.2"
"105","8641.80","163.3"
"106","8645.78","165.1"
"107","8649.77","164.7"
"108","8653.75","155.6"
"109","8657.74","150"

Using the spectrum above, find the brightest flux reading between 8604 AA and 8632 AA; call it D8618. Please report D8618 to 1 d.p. 169.4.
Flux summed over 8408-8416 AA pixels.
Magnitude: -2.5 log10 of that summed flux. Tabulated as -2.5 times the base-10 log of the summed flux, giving -6.301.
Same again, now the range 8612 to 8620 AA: -6.296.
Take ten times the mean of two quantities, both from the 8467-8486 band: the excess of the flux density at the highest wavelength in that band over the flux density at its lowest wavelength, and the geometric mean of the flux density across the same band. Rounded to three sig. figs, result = 844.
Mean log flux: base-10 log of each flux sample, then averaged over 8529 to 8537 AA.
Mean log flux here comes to 2.17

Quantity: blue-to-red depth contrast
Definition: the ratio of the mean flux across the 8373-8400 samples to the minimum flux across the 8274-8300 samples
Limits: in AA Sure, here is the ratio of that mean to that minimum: 1.00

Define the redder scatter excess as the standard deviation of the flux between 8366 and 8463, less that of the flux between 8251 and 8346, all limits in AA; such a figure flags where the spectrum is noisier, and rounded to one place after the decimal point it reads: -0.9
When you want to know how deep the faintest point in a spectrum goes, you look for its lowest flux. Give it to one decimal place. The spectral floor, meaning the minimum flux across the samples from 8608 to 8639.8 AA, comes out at 161.2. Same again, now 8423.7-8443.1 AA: 156.3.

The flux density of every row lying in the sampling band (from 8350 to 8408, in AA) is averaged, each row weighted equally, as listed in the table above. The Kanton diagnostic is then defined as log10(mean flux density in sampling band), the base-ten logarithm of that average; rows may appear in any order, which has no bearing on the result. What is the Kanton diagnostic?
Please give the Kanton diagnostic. 2.22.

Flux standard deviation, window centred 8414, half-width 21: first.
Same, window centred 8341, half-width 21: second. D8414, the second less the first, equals -1.7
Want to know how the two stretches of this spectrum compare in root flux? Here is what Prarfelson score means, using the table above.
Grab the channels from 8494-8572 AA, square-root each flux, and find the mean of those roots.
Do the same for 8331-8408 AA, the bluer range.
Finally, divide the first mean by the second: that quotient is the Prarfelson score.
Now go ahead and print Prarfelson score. 0.960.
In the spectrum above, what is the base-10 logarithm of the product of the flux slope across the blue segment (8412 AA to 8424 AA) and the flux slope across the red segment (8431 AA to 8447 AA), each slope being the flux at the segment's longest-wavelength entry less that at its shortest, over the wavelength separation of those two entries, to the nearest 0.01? -1.91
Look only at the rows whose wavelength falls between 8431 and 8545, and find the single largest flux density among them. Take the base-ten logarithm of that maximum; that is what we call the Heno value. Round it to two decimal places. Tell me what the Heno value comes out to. 2.22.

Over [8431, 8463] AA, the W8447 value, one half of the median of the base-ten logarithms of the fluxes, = 1.10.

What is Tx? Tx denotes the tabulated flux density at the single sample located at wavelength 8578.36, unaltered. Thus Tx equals 160.7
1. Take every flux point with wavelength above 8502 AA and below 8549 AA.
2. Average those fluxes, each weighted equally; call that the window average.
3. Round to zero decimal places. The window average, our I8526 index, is 149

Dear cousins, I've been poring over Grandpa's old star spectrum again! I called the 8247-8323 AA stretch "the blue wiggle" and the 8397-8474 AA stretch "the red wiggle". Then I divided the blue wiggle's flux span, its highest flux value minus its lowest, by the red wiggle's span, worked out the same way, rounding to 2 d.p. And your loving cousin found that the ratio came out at 1.54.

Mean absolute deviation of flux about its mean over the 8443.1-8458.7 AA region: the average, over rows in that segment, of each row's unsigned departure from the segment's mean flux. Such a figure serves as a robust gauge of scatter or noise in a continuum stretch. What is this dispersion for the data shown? 1.1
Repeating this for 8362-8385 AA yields 1.5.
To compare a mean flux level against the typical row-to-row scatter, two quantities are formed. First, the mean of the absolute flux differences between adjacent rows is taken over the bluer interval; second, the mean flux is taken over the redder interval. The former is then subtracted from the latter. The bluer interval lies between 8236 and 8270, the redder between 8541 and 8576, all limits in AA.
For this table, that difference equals 150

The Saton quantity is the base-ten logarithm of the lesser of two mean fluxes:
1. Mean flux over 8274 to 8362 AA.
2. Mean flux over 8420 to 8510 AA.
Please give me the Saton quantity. 2.20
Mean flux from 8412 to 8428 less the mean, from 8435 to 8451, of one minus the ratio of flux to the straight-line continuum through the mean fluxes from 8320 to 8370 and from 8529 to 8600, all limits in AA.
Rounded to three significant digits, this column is 164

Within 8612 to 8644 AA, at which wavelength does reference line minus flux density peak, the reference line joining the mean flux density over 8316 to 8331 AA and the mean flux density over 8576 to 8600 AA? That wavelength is 8613.99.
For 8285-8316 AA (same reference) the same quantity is 8306.24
